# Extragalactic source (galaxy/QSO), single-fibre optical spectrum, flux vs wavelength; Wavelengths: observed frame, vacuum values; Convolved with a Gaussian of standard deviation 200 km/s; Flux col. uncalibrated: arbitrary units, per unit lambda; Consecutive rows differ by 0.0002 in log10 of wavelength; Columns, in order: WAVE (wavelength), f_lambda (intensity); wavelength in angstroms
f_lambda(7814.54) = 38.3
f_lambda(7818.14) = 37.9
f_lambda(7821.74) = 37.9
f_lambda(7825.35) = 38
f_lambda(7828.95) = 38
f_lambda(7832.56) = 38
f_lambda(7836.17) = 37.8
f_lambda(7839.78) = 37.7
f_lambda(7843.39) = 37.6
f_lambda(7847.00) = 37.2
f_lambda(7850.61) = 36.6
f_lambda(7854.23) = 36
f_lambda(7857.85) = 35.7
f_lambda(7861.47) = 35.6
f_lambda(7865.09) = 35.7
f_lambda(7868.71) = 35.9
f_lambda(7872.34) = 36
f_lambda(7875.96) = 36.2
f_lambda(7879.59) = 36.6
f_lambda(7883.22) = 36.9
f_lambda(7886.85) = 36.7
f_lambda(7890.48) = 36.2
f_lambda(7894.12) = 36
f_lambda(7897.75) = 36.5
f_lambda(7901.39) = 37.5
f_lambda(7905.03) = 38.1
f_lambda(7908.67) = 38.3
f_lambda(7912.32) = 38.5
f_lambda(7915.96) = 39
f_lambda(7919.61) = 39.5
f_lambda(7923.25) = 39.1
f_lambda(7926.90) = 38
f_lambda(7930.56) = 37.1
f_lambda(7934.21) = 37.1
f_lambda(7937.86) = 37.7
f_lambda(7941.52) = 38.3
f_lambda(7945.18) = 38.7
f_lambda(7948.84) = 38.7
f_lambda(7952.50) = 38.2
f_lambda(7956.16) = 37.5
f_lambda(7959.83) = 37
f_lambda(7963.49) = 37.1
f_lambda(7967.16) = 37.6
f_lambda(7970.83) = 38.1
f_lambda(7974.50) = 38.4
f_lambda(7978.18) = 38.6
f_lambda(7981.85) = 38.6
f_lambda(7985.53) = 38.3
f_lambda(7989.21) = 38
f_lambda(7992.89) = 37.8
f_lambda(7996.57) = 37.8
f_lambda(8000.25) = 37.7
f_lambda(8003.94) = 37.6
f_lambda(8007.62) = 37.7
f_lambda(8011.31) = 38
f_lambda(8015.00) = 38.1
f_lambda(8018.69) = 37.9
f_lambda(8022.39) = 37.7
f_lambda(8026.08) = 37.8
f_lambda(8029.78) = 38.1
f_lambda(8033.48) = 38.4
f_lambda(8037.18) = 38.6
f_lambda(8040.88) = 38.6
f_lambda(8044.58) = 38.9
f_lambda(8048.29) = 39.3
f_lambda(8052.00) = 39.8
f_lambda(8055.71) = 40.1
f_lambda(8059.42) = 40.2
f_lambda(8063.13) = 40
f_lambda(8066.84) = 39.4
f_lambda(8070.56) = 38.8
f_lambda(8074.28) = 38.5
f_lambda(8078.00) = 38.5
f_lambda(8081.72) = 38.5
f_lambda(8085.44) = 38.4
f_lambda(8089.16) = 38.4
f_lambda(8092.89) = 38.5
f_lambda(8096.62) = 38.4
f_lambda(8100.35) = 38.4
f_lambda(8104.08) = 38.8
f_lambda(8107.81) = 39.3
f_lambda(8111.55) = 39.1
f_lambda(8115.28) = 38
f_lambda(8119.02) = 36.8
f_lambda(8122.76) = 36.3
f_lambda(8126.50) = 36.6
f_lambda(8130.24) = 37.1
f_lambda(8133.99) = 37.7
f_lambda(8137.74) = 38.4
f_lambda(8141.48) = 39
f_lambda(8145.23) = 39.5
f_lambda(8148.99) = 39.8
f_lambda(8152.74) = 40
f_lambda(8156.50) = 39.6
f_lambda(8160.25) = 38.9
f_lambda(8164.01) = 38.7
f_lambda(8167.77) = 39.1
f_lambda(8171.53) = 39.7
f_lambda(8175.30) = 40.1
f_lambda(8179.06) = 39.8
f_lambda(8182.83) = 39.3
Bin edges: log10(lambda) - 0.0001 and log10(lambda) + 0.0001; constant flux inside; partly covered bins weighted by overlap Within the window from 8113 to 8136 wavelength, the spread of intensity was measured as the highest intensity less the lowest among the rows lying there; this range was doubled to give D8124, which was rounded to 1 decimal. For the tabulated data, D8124 3.4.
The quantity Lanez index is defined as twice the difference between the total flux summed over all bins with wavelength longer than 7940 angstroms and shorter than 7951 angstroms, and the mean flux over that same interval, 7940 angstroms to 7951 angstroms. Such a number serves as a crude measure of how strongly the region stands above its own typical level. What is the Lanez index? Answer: 154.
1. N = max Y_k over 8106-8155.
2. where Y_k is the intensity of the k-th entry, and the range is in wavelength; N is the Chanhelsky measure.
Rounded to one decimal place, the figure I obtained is 40.0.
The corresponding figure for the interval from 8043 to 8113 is 40.2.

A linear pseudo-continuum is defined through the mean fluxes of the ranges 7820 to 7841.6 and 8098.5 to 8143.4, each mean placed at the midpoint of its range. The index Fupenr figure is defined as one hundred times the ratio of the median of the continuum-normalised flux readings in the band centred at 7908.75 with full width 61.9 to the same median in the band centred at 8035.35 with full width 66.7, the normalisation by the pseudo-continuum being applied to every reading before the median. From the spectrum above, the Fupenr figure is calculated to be 97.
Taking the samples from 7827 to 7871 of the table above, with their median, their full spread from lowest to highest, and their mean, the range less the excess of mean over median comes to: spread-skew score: 2.5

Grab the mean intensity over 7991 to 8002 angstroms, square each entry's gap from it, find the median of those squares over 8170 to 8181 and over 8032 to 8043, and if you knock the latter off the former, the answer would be 3.4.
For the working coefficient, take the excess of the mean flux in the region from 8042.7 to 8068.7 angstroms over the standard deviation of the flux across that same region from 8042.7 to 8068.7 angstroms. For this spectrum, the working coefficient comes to 39.2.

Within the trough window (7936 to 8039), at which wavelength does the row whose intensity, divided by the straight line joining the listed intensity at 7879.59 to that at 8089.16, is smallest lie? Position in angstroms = 7959.83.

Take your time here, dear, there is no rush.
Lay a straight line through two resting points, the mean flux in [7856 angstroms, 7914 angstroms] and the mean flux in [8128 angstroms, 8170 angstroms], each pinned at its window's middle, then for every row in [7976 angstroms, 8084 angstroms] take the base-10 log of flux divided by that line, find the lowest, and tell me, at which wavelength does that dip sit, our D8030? 8022.39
